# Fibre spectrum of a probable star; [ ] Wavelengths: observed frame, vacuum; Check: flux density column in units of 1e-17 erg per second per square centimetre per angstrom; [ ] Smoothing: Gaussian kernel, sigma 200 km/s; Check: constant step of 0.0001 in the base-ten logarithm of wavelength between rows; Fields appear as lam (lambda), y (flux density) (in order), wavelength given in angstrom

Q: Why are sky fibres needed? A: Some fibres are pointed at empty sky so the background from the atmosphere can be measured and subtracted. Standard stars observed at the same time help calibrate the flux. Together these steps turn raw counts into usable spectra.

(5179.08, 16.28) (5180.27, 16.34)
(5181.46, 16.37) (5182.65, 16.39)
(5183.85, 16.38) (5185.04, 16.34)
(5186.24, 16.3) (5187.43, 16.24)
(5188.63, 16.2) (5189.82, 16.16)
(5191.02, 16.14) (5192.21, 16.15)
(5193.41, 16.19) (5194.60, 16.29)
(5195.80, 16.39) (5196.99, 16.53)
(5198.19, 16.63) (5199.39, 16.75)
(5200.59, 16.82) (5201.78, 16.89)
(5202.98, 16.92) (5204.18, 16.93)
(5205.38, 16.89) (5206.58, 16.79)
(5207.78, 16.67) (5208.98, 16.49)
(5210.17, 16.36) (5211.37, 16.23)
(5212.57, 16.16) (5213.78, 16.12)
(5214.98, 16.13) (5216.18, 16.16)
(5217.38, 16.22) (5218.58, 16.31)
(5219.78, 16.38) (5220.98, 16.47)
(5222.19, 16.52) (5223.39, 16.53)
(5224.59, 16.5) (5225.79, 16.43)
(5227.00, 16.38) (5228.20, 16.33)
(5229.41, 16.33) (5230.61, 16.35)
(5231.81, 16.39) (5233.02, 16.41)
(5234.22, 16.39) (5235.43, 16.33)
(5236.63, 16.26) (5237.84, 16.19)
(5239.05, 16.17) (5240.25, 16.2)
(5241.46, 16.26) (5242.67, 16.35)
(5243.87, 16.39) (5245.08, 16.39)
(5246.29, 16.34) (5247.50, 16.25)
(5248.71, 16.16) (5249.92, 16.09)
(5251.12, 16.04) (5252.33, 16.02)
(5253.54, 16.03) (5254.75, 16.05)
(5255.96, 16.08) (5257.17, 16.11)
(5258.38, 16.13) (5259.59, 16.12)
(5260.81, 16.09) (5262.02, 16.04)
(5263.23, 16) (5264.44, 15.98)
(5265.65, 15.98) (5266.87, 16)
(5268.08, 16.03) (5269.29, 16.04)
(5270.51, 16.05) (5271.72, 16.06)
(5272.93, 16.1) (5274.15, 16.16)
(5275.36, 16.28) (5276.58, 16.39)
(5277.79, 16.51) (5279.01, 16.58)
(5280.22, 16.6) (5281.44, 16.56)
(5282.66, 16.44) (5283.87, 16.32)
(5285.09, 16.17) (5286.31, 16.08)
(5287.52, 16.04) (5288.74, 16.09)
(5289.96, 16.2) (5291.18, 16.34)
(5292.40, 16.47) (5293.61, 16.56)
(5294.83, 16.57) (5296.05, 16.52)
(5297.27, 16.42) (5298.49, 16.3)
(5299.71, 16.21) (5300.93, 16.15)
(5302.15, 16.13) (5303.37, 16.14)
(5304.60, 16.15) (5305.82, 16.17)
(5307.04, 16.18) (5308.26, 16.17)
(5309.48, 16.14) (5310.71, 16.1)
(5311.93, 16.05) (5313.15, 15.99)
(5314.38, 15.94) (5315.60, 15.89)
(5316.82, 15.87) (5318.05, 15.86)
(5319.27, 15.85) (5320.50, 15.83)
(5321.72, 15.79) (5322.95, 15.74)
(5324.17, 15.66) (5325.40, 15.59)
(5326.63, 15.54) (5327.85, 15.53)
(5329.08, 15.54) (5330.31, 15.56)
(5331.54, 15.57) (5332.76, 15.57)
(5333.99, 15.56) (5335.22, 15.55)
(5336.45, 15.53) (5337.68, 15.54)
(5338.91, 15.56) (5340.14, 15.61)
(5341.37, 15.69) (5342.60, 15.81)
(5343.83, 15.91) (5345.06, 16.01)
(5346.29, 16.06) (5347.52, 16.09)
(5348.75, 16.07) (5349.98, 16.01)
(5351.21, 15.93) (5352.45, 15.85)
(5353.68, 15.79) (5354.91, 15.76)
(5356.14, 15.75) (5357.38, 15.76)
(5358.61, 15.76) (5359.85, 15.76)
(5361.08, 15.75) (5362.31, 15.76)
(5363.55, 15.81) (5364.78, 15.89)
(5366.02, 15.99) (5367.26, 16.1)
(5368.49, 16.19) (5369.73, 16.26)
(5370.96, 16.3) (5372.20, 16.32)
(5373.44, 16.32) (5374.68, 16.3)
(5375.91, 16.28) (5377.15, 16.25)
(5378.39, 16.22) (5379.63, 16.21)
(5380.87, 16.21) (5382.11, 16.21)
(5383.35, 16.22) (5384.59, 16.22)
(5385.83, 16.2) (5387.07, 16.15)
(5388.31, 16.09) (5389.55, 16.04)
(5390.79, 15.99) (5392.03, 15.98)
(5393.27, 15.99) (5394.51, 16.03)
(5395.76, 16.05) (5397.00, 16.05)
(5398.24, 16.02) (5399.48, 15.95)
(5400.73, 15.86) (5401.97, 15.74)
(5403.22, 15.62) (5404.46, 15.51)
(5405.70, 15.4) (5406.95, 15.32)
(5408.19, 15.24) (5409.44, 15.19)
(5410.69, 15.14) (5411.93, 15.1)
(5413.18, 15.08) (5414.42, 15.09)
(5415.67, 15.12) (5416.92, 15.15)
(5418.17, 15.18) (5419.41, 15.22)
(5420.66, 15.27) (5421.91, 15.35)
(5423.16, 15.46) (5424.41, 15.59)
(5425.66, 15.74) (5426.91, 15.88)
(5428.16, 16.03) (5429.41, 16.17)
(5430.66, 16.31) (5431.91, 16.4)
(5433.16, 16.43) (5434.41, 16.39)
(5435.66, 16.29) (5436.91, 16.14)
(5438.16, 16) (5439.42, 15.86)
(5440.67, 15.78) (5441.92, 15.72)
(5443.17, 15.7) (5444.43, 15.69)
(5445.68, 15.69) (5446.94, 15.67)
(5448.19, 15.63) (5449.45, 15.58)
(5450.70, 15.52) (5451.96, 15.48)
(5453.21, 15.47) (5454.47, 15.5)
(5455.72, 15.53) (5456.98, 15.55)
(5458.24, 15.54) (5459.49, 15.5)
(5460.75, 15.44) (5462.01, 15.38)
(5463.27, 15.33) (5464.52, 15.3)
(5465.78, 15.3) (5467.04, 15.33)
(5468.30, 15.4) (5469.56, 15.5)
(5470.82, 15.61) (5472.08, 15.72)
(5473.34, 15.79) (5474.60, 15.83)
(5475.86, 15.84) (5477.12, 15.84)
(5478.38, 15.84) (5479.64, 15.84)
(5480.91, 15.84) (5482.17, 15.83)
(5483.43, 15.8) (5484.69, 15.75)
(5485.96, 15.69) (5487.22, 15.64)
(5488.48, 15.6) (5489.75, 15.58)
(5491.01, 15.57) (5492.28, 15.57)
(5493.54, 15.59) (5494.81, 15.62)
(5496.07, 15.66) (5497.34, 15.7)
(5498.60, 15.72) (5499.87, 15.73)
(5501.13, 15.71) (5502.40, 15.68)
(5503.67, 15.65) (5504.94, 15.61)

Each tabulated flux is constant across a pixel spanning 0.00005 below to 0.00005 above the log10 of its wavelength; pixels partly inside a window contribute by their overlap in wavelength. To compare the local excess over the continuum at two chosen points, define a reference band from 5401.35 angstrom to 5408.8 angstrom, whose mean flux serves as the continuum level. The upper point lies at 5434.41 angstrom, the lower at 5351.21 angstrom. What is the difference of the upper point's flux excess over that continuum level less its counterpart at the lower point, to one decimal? 0.5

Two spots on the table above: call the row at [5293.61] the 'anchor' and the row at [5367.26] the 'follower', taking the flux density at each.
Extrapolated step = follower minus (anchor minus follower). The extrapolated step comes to 15.64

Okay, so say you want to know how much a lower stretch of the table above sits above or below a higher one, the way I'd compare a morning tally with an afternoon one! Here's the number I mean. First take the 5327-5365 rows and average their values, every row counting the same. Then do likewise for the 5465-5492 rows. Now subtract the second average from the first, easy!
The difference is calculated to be 0.1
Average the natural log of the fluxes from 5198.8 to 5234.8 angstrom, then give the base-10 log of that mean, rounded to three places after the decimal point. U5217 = 0.447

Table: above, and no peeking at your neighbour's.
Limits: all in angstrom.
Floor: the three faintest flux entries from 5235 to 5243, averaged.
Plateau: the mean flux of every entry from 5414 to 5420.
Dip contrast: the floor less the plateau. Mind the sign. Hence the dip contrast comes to 1.0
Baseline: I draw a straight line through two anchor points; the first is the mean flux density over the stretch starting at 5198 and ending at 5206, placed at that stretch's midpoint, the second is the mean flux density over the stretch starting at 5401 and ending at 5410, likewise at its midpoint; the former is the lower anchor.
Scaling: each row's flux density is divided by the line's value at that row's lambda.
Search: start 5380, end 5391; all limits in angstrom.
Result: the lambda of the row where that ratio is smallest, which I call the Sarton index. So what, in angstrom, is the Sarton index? 5390.79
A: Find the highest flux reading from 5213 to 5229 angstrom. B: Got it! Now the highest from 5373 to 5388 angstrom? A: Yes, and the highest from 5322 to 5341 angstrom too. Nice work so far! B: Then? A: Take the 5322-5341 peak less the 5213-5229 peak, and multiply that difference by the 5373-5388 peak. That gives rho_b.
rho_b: -13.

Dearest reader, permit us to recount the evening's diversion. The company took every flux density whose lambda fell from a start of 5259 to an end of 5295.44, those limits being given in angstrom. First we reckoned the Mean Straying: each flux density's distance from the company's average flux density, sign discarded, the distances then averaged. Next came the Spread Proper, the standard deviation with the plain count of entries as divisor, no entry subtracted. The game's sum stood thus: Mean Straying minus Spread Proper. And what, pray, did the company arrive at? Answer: -0.021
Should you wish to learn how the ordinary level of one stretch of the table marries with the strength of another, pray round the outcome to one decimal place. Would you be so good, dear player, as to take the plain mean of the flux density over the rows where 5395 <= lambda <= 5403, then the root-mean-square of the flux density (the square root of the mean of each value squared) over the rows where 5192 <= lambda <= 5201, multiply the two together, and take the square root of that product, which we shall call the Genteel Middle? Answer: 16.2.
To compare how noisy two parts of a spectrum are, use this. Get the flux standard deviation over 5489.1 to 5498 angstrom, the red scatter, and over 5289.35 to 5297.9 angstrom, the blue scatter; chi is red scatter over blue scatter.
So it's 0.38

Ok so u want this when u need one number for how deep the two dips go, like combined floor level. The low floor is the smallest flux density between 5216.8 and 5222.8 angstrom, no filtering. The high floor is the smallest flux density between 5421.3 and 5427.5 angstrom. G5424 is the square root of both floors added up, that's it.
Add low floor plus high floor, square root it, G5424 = 5.62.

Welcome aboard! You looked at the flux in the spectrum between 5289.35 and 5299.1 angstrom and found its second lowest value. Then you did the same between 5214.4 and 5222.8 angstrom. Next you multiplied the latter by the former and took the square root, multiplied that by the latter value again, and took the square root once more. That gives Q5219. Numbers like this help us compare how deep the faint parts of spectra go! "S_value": 16.2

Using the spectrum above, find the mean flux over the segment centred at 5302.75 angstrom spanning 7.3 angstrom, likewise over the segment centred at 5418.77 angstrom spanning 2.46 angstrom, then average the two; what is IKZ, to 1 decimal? 15.7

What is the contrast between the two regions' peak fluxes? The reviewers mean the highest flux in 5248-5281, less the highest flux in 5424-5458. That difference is 0.17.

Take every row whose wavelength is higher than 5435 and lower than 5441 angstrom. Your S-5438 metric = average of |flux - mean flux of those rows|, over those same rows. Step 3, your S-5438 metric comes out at 0.16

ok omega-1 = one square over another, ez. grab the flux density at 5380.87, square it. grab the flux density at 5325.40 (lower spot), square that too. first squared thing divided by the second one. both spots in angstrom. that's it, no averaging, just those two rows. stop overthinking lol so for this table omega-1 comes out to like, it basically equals 1.08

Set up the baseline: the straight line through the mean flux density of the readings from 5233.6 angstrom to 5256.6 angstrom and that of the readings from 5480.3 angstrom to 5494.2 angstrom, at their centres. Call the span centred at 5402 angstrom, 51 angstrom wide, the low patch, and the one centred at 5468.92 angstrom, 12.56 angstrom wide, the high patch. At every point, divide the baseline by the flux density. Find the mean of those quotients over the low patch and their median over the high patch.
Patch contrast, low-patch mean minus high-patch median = -0.007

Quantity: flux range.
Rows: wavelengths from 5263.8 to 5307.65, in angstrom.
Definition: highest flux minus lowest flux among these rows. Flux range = 0.6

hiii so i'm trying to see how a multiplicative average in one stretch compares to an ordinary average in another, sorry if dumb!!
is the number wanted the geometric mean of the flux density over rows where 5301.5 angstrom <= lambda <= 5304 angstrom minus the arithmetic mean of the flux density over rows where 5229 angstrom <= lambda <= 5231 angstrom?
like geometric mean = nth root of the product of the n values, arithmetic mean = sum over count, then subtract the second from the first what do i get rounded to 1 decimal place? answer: -0.2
